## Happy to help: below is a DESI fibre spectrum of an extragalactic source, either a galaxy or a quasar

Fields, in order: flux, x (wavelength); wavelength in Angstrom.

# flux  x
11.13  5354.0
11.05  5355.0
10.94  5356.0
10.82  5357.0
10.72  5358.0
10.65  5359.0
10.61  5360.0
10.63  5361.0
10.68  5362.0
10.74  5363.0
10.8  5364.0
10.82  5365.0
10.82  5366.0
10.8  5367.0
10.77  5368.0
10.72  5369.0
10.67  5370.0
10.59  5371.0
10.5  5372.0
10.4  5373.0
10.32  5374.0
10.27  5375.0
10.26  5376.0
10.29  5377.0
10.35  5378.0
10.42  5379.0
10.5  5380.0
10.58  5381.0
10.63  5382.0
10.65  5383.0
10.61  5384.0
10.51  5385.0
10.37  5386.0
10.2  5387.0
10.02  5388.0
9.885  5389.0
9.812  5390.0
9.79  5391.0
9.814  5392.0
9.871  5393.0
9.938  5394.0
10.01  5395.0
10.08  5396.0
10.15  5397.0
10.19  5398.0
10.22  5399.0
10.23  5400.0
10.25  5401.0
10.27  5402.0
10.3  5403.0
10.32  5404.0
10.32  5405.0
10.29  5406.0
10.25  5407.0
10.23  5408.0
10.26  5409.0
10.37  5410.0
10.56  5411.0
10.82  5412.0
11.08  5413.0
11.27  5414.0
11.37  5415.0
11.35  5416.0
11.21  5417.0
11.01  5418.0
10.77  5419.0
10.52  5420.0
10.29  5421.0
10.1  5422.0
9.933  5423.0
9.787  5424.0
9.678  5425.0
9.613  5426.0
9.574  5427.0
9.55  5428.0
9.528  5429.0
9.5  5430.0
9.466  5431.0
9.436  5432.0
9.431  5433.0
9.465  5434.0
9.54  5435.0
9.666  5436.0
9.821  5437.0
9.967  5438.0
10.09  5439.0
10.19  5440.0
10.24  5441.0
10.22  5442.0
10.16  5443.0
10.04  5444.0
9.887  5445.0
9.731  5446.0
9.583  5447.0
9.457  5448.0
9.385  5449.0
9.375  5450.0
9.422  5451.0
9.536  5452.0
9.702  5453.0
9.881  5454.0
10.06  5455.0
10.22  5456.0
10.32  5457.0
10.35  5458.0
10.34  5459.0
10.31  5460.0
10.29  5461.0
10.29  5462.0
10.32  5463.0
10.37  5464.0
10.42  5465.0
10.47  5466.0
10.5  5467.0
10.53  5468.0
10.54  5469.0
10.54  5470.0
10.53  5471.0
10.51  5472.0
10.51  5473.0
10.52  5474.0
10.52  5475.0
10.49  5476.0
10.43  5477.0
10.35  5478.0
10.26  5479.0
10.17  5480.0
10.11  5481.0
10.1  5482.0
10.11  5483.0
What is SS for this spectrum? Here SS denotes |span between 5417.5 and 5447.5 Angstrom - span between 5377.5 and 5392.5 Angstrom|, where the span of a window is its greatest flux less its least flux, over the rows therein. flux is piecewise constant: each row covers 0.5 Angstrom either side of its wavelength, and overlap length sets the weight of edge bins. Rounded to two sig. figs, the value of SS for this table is 0.72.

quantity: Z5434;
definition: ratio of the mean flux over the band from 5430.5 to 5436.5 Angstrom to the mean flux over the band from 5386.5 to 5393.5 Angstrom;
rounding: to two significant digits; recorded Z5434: 0.96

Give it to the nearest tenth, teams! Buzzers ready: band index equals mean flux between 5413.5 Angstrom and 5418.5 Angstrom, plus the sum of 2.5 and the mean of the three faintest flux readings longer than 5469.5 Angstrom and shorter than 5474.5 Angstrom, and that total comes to 24.3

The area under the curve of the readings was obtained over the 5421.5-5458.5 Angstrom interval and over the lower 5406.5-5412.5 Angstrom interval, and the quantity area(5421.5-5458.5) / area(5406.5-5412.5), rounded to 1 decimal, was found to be 5.8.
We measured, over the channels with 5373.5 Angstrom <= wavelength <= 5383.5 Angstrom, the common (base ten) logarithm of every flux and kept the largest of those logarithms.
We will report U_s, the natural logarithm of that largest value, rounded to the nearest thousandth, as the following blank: 0.027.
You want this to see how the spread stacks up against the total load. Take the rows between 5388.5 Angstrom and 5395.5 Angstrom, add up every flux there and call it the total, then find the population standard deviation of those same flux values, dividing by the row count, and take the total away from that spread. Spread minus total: -69.0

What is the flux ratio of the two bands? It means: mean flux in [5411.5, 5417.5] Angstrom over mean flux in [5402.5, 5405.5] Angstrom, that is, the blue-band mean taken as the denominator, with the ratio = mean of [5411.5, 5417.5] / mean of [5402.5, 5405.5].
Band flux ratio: 1.08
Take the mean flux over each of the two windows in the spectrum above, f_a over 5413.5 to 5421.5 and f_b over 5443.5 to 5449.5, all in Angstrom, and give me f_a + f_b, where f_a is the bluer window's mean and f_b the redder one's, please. 20.7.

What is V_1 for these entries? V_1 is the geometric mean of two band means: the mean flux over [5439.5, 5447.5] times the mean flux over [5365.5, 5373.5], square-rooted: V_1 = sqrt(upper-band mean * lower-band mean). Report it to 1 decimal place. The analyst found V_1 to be 10.3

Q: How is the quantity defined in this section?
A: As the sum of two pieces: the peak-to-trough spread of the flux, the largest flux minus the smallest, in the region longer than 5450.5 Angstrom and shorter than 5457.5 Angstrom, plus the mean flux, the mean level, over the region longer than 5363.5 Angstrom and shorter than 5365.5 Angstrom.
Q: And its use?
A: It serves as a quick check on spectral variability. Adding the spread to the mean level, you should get 11.7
